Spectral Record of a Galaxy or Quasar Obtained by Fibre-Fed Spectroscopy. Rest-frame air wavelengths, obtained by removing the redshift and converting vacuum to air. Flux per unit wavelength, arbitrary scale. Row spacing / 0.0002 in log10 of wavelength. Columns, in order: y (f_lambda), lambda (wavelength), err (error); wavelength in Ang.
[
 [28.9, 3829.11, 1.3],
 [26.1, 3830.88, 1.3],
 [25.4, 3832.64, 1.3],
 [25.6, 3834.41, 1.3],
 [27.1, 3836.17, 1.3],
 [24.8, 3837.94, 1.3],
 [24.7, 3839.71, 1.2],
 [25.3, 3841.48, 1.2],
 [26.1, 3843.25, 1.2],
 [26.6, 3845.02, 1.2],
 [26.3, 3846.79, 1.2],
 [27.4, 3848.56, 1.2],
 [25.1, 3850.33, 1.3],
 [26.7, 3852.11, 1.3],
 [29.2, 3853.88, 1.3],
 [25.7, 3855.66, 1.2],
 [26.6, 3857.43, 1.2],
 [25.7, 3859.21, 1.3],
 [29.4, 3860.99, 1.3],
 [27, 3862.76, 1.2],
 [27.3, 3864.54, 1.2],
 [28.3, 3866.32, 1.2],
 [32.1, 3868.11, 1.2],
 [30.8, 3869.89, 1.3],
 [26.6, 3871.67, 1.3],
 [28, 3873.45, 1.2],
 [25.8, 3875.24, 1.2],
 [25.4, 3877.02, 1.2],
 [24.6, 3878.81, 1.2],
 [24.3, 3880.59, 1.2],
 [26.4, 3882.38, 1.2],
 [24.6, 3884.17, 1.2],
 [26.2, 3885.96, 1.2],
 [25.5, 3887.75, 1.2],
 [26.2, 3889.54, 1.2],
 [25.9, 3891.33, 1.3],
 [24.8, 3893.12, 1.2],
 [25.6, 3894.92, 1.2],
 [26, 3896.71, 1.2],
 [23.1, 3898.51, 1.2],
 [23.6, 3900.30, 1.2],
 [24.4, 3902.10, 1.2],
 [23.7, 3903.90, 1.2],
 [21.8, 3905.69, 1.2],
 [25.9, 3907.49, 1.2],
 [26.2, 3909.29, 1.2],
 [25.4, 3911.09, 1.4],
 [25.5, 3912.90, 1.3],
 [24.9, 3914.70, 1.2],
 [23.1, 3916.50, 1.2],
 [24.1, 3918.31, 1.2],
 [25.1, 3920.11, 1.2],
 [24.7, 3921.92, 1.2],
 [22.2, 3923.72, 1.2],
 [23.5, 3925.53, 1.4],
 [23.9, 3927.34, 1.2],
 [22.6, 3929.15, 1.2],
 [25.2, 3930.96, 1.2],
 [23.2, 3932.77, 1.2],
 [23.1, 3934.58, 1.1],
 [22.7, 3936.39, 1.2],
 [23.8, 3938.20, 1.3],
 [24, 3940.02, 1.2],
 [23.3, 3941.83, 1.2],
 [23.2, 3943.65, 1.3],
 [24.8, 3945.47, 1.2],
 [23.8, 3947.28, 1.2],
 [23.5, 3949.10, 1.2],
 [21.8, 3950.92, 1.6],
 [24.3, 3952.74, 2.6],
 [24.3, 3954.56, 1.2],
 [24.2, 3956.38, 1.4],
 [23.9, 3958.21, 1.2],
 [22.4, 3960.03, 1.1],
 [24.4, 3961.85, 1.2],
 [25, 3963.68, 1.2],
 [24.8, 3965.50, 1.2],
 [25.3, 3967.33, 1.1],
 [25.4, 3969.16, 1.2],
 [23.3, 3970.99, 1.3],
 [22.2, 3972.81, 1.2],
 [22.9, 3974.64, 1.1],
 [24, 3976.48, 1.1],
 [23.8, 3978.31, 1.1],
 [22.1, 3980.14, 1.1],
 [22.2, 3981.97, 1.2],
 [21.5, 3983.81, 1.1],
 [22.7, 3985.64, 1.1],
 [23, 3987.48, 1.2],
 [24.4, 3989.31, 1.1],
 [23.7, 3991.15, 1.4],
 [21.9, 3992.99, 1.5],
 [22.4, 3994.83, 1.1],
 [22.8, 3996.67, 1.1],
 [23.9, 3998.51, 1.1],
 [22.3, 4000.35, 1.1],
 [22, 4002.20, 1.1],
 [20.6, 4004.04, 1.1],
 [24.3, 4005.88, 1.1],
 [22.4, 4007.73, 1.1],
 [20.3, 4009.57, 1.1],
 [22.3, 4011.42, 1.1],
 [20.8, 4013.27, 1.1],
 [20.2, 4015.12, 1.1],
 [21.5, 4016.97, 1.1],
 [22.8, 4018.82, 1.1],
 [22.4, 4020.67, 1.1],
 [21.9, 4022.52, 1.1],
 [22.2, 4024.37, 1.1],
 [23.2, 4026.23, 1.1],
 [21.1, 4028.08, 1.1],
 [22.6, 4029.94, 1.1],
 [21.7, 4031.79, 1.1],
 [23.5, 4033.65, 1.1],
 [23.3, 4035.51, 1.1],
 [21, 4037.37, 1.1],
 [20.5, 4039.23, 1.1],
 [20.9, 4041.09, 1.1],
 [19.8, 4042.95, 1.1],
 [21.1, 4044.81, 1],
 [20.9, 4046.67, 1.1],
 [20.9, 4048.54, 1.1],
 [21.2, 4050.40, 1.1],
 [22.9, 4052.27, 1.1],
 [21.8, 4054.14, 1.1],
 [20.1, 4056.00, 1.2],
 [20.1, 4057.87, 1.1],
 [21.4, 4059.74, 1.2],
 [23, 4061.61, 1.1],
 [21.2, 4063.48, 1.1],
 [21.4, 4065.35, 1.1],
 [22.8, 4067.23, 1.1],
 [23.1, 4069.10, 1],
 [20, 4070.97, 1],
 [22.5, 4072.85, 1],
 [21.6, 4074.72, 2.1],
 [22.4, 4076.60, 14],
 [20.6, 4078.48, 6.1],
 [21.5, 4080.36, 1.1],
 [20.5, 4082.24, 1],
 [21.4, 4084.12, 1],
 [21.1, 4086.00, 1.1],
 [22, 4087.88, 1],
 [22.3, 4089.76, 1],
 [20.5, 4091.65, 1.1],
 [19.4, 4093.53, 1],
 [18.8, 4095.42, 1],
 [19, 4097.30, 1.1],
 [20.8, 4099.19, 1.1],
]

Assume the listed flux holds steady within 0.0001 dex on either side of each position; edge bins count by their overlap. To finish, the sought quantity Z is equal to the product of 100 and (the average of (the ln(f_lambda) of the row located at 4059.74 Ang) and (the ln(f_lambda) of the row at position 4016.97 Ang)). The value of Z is 307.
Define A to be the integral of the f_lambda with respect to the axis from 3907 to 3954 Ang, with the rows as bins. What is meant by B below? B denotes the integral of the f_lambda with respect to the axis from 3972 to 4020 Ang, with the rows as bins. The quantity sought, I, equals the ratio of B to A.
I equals 0.96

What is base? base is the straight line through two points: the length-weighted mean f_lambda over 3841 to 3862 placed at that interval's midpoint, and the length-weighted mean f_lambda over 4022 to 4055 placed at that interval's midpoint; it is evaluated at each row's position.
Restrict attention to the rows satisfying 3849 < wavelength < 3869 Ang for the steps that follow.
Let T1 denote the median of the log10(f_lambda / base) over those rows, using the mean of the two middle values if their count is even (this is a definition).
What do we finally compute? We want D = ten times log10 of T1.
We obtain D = -20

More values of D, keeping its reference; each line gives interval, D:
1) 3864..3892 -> -22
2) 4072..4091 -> -17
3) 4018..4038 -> -23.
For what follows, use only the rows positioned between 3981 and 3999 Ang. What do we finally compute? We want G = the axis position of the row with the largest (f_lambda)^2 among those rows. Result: 3989.31 Ang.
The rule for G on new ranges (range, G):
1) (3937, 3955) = 3945.47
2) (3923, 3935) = 3930.96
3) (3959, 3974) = 3969.16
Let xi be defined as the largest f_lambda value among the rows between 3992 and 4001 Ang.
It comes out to 23.9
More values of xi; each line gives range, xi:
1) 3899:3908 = 25.9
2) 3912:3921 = 25.5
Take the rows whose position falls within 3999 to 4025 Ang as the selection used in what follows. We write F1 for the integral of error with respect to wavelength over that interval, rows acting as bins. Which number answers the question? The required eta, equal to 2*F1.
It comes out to 57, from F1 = 28.6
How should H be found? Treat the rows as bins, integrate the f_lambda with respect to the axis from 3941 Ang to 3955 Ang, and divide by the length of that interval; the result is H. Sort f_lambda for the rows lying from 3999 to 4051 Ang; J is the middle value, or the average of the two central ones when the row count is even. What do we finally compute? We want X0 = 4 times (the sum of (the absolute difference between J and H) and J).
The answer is 94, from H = 24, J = 22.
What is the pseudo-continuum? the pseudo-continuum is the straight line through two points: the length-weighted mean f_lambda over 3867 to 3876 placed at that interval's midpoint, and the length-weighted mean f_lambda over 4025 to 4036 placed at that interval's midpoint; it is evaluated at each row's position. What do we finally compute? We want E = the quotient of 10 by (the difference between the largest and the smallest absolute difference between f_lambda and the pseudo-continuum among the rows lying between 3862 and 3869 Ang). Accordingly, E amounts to 3.7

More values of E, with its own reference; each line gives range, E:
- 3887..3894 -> 7.9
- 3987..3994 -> 5.6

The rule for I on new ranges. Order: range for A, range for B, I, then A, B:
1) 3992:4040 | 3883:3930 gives 1.09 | 1060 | 1155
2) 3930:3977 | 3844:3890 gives 1.10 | 1118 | 1235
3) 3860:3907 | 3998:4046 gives 0.86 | 1224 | 1049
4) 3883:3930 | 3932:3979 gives 0.97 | 1155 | 1116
